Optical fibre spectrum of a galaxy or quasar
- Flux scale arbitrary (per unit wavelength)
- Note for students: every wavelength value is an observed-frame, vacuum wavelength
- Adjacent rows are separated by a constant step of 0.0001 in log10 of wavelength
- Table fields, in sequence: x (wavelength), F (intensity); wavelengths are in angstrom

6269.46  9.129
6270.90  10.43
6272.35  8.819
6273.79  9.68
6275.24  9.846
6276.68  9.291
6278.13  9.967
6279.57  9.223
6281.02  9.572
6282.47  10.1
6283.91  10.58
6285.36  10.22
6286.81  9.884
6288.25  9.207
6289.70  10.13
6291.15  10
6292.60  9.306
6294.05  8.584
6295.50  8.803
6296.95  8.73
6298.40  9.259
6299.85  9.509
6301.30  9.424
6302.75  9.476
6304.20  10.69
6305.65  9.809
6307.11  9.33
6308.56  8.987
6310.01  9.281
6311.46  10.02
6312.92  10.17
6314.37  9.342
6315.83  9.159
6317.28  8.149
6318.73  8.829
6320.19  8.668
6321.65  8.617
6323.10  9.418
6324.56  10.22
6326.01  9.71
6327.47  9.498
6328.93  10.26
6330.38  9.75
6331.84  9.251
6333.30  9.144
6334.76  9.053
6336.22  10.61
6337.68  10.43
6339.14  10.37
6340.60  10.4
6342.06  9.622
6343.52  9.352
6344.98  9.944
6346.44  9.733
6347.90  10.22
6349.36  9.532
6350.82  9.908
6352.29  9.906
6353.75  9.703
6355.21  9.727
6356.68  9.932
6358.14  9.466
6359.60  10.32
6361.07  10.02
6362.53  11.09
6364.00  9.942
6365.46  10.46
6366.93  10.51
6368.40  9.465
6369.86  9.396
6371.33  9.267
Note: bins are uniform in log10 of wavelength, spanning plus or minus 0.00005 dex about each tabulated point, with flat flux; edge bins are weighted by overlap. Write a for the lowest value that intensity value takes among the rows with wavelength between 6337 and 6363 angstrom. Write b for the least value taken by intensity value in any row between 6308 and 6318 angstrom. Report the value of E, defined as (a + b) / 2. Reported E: 8.75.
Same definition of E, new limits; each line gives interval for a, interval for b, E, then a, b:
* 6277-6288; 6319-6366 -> 8.92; 9.223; 8.617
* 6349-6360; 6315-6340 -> 8.81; 9.466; 8.149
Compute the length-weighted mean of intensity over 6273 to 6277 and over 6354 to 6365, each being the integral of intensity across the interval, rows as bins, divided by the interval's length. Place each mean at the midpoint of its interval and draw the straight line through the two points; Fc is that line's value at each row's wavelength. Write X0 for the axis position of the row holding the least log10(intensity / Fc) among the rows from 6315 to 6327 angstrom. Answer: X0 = 6317.28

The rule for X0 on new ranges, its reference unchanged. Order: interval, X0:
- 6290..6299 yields 6294.05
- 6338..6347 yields 6343.52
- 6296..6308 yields 6296.95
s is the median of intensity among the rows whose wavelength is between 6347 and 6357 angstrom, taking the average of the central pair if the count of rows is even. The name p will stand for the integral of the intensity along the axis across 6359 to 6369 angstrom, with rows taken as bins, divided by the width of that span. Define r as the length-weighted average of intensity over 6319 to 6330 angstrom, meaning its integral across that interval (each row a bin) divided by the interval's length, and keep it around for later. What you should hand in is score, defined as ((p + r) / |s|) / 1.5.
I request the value 1.33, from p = 10.3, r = 9.47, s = 9.9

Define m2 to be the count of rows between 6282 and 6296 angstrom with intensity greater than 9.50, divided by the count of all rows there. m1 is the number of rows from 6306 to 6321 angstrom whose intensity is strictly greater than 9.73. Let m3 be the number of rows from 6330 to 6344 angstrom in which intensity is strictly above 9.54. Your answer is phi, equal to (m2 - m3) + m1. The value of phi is -3.4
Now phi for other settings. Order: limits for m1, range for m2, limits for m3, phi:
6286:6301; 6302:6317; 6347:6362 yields -4.6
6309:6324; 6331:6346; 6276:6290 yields -4.4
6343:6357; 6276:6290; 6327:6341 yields 0.7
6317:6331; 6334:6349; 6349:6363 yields -4.2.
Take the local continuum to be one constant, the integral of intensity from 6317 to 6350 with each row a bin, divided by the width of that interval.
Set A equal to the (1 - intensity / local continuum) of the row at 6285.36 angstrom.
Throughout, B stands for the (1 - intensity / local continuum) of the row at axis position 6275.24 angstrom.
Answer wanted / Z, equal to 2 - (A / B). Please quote -0.7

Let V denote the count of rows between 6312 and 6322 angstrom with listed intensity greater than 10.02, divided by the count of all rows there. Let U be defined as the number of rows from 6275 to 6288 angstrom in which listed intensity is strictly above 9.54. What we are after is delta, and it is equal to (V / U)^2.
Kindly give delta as 0.000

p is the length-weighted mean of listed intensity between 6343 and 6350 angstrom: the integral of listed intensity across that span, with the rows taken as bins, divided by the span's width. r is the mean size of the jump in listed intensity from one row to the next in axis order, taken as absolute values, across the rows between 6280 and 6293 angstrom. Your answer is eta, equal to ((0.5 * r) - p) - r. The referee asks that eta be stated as -10.0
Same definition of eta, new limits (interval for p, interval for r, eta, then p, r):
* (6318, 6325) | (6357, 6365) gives -9.5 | 9.1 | 0.843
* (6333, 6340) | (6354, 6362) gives -10.2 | 10.0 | 0.456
